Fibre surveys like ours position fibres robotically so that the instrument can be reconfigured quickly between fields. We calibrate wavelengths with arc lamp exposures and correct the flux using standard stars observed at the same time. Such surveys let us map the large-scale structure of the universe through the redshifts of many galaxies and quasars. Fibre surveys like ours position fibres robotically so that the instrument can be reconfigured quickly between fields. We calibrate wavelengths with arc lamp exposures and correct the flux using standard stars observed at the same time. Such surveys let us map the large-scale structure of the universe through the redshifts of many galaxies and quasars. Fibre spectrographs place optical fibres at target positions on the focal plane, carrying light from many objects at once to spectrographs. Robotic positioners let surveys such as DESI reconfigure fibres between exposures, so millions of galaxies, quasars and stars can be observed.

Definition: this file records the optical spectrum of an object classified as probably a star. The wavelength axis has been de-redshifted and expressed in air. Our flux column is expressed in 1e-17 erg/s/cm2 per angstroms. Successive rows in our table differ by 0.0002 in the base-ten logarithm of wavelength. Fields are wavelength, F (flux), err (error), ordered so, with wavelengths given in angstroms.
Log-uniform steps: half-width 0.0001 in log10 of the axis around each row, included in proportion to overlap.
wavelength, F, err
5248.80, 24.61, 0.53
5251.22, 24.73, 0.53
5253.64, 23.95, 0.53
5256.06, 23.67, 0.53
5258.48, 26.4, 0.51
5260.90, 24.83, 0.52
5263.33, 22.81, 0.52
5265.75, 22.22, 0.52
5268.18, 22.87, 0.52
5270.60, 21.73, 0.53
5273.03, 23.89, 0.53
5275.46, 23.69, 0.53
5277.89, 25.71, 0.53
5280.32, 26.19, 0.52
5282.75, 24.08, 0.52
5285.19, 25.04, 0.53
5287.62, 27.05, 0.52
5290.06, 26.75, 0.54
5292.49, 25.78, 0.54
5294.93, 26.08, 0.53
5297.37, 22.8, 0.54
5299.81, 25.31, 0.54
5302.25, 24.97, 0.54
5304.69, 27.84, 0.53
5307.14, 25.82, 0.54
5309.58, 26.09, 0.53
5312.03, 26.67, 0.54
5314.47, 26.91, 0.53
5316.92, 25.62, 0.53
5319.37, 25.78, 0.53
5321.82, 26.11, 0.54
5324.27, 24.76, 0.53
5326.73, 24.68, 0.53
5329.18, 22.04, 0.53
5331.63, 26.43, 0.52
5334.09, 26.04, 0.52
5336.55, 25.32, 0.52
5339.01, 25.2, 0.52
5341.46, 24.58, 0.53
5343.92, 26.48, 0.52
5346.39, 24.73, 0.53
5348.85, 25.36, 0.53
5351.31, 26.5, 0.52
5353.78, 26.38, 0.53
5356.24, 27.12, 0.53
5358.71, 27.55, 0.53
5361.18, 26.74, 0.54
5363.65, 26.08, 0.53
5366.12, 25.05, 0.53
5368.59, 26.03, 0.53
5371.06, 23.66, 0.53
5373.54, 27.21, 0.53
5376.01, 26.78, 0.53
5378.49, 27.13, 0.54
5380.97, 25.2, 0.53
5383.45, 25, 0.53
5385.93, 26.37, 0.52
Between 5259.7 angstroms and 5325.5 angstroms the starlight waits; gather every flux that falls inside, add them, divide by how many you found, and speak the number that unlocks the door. 25.1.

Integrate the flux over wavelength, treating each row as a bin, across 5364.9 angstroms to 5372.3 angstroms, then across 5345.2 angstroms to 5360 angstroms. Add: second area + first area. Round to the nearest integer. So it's 573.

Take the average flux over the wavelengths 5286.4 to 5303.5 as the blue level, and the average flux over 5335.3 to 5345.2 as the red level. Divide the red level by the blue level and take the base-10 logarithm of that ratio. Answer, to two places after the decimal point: 0.00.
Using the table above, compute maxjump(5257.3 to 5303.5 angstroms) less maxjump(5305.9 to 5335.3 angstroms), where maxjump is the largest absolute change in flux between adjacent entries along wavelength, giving -1.1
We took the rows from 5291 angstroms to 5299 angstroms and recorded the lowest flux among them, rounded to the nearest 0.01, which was 22.80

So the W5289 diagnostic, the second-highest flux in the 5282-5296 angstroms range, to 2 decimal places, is 26.75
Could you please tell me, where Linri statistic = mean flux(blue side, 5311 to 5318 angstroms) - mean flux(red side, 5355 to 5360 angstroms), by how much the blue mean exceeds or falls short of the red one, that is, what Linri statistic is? -0.9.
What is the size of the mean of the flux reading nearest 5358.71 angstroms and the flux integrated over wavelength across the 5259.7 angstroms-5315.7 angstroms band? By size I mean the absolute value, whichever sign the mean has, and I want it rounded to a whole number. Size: 714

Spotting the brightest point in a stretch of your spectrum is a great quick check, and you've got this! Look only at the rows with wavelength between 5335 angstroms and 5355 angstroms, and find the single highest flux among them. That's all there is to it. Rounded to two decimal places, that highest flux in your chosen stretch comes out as 26.50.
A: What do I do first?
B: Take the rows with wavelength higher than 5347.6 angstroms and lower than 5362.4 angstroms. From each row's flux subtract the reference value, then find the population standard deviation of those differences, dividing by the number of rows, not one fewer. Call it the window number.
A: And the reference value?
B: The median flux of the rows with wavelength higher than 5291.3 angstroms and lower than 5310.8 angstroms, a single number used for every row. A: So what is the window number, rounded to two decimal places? 0.68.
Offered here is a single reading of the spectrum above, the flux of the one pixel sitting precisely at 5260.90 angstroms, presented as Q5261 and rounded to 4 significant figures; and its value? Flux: 24.83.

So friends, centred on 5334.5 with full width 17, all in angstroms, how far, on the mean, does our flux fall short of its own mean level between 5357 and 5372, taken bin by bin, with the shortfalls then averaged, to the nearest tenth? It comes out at 1.0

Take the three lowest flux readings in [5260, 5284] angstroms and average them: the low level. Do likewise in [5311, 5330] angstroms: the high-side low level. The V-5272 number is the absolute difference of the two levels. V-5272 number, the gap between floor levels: 1.6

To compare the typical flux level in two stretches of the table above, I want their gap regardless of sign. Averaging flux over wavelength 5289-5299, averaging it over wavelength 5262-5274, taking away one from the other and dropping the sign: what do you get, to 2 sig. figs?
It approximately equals 2.6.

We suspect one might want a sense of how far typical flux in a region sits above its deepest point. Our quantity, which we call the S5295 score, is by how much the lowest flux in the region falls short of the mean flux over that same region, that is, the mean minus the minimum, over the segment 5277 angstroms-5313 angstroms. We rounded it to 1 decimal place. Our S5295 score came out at 2.9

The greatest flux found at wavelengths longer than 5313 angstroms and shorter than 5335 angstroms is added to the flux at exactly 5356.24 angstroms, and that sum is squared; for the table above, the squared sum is 2919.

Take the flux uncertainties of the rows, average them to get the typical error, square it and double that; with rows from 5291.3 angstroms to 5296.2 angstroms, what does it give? 0.572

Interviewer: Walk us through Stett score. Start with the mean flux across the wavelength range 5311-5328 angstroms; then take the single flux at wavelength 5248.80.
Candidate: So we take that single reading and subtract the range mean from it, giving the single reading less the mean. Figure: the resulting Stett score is -1.2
